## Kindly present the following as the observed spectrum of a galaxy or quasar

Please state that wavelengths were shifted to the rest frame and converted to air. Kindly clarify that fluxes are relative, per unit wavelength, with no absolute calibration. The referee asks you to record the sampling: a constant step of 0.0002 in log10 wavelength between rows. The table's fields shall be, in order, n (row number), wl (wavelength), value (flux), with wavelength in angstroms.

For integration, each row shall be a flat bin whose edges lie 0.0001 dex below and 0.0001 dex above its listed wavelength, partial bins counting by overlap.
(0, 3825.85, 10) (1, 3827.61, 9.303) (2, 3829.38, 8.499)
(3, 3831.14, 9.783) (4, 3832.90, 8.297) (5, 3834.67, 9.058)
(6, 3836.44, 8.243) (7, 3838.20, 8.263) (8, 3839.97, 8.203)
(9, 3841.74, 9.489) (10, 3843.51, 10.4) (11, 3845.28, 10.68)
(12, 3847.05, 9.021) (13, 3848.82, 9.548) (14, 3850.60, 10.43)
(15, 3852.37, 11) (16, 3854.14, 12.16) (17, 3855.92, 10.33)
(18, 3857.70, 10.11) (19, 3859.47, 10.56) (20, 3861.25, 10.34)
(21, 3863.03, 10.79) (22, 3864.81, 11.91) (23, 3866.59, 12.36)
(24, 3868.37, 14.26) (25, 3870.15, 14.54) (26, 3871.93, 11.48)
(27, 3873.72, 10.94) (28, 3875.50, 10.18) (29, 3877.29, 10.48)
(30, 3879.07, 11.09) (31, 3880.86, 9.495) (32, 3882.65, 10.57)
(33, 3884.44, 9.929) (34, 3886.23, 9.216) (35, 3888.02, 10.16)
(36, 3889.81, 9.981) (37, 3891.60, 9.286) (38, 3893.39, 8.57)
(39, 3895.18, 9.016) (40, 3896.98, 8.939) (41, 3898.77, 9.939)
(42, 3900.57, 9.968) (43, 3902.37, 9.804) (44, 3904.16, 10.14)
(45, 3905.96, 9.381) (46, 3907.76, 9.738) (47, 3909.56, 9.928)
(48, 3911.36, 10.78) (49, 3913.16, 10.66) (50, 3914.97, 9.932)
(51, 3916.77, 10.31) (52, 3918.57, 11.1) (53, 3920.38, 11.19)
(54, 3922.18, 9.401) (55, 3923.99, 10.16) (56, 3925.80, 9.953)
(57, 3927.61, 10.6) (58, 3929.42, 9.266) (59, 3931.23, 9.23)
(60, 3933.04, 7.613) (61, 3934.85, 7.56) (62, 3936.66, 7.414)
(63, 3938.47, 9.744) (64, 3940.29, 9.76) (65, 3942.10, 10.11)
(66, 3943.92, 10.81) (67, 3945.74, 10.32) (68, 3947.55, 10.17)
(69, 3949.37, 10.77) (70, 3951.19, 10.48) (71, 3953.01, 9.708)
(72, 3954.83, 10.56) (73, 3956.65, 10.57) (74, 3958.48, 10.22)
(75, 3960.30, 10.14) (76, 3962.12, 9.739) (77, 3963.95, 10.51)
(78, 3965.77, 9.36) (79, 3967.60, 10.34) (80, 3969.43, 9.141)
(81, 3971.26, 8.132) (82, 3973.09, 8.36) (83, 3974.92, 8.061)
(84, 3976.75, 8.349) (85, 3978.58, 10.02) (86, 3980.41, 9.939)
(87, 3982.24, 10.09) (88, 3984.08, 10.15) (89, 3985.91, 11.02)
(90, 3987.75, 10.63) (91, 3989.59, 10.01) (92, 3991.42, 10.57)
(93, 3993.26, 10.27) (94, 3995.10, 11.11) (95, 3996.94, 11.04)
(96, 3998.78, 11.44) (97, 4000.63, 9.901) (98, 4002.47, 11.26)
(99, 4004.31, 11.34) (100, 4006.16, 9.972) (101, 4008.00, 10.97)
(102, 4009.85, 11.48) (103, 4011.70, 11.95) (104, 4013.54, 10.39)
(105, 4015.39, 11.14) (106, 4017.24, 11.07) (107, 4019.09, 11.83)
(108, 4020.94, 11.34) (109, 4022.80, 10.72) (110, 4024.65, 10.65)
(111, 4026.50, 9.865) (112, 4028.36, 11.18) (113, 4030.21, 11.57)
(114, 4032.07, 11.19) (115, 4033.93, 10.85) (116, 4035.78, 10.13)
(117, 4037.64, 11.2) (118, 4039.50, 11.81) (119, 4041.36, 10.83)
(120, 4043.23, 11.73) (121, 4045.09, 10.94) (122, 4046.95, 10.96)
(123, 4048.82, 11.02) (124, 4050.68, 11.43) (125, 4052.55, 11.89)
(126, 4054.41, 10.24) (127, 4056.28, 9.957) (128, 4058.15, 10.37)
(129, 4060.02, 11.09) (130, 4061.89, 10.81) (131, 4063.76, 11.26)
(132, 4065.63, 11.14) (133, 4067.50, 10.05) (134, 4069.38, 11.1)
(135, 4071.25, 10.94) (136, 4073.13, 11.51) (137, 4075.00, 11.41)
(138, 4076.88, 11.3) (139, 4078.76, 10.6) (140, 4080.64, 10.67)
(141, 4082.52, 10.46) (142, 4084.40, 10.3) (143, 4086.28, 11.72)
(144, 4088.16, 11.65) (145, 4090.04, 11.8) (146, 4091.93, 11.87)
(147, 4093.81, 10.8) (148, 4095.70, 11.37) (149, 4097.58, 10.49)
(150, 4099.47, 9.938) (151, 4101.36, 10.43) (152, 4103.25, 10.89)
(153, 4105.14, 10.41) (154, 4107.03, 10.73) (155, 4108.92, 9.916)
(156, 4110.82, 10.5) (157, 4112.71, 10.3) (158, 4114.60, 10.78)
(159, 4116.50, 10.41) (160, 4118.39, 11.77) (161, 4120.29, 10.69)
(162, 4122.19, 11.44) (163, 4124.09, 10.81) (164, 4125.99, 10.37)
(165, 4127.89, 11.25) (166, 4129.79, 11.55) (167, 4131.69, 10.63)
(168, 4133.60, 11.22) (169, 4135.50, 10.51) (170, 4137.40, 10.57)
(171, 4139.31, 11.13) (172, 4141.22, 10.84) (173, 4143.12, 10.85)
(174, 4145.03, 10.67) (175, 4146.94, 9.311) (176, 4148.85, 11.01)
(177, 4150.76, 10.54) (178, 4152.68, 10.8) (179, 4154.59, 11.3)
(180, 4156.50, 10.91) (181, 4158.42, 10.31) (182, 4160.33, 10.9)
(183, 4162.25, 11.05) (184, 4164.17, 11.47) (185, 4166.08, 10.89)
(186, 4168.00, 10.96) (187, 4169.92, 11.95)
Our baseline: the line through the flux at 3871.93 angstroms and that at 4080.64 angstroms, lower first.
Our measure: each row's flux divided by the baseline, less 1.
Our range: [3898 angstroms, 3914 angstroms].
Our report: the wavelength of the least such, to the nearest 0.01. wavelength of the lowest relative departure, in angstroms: 3905.96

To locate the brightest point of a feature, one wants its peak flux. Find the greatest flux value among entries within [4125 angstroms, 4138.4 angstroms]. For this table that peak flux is 11.55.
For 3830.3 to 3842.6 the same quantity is 9.783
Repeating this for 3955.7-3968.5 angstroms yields 10.57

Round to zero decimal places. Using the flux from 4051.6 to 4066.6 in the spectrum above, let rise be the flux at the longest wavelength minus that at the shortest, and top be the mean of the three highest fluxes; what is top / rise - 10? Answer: -25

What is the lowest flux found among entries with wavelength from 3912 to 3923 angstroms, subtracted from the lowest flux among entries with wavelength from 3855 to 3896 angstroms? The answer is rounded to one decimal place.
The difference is -0.8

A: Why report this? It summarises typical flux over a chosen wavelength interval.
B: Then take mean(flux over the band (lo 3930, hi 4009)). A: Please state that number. 9.93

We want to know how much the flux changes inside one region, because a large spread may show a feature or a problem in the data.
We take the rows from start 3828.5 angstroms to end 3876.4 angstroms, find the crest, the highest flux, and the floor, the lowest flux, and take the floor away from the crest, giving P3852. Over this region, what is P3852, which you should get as 6.3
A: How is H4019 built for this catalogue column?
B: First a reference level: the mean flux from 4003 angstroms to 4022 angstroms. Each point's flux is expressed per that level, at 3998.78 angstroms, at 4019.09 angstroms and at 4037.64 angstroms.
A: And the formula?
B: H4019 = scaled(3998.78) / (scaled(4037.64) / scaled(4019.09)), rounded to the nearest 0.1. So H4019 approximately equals 1.1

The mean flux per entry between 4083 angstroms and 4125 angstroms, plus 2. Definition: 12.9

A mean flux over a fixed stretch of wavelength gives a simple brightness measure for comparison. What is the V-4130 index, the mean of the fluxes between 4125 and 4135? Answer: 11.0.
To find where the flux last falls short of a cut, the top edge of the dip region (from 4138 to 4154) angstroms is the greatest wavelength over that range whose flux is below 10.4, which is 4146.94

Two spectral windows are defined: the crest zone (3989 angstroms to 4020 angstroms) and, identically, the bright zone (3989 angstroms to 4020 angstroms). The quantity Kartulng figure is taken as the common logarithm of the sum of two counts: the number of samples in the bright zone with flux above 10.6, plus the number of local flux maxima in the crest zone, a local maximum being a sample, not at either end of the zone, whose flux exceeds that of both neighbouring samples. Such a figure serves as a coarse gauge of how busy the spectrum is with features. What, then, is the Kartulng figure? 1.2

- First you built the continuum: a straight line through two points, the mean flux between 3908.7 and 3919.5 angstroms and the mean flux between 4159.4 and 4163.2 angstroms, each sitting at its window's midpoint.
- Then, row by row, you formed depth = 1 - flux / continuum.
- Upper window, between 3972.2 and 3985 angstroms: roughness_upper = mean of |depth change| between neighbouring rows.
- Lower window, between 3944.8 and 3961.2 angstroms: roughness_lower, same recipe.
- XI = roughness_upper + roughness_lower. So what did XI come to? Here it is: 0.077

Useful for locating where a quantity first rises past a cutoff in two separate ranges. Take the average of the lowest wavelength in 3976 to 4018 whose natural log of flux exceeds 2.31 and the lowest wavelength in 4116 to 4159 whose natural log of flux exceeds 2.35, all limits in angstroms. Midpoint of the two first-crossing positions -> 4050.3 angstroms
